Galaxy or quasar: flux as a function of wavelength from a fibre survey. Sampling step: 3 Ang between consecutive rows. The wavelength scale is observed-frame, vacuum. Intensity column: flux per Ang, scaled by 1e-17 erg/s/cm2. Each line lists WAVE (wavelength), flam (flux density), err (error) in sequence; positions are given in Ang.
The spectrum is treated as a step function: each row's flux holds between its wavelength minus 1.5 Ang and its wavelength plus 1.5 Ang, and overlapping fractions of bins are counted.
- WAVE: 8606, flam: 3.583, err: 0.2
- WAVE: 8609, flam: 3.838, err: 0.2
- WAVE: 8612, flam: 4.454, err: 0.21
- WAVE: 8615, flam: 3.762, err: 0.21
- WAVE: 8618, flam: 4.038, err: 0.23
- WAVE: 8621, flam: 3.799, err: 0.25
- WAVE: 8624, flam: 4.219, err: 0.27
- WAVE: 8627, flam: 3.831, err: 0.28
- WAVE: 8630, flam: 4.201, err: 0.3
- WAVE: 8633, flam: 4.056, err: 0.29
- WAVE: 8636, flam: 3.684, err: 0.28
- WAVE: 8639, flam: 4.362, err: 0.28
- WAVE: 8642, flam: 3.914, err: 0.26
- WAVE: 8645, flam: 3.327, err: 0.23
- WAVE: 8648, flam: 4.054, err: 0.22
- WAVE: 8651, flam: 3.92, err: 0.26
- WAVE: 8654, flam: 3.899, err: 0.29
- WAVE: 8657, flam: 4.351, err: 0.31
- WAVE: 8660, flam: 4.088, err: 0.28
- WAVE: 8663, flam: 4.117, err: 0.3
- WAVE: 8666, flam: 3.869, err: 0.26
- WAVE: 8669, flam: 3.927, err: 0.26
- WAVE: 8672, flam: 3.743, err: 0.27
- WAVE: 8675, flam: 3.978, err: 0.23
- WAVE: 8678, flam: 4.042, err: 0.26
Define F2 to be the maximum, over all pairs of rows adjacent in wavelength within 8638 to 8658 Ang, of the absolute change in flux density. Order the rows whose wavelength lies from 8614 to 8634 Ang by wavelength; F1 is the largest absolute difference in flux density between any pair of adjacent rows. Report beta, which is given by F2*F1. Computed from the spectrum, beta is 0.31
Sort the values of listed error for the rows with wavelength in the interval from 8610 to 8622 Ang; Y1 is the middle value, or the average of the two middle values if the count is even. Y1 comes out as 0.220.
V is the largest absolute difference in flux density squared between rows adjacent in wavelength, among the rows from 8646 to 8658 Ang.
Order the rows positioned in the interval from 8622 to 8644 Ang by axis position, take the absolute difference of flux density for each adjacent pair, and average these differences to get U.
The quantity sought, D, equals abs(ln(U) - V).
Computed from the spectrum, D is 4.64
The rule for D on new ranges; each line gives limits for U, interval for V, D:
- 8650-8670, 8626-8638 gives 4.70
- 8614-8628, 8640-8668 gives 6.47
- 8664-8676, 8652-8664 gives 5.57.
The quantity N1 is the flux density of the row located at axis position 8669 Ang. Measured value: 3.927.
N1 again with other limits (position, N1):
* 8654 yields 3.899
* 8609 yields 3.838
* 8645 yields 3.327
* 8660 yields 4.088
